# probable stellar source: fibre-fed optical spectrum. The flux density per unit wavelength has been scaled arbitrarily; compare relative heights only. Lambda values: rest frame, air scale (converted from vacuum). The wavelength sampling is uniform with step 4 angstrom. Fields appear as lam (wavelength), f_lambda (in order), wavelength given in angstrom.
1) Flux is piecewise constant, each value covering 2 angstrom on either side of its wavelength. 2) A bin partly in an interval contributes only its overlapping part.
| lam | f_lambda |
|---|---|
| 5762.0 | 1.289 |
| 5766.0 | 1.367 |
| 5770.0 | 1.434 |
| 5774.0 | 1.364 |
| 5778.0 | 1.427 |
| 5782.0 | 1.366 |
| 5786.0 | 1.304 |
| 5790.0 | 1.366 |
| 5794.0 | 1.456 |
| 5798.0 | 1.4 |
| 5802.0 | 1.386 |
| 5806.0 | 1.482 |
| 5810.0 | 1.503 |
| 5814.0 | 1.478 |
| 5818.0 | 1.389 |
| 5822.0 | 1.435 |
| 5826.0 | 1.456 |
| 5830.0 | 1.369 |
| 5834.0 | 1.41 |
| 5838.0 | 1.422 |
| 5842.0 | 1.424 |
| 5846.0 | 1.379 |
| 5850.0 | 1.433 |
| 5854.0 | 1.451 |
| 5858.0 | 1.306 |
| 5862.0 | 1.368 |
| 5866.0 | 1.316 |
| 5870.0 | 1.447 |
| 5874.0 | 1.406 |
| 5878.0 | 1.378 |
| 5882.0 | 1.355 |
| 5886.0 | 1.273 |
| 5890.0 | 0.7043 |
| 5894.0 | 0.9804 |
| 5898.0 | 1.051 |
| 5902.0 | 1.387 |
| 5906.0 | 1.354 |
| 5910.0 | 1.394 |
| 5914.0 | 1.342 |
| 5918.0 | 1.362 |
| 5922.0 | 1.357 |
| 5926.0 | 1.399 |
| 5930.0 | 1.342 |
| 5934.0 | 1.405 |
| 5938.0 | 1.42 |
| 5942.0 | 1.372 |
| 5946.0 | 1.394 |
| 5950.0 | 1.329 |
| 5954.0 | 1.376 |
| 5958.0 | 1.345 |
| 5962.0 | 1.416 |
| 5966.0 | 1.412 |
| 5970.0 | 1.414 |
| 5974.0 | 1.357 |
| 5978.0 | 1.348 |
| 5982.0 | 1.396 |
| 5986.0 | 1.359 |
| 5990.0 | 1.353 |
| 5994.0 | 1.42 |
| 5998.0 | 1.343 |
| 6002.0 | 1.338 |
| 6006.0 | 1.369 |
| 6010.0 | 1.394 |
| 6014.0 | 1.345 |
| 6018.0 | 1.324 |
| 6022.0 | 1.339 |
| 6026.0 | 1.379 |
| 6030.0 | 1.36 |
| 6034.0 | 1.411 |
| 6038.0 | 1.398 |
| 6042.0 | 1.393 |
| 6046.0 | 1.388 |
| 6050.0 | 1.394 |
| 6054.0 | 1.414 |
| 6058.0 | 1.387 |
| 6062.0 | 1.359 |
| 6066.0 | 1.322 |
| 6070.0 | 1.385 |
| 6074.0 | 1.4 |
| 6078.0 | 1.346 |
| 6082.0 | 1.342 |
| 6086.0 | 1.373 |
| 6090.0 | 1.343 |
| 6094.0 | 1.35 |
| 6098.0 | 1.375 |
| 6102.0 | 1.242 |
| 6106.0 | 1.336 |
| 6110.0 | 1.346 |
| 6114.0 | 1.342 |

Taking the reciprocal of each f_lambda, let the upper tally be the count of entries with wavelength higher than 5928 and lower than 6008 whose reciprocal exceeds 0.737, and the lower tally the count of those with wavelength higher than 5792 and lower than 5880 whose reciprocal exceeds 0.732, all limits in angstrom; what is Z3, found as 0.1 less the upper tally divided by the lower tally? -3.4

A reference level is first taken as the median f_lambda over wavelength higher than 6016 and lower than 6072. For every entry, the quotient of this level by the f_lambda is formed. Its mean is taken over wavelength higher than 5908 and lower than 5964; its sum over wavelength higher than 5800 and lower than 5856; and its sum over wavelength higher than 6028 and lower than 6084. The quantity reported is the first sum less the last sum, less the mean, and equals -1.51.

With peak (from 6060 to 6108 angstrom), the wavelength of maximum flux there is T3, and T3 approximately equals 6074.0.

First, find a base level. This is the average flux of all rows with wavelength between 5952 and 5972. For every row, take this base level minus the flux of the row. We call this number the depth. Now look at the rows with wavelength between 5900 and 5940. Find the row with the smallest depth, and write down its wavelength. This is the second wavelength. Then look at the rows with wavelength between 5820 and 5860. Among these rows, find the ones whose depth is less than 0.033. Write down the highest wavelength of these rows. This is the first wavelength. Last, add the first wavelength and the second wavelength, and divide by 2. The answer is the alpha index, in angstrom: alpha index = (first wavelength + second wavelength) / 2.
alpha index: 5896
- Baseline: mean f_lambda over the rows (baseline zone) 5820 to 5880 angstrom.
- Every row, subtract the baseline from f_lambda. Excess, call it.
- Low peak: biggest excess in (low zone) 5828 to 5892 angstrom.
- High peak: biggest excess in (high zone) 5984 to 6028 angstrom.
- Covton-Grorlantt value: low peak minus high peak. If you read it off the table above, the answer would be 0.031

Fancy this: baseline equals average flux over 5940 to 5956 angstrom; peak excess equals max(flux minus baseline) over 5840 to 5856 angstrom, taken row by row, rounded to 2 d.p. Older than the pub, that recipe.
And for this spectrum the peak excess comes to 0.08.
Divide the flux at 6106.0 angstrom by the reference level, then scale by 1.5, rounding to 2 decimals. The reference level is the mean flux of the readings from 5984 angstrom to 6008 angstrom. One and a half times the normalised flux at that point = 1.47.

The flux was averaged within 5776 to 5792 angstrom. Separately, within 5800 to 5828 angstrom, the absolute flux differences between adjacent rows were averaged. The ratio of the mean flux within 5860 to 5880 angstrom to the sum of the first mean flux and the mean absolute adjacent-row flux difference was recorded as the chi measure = 0.98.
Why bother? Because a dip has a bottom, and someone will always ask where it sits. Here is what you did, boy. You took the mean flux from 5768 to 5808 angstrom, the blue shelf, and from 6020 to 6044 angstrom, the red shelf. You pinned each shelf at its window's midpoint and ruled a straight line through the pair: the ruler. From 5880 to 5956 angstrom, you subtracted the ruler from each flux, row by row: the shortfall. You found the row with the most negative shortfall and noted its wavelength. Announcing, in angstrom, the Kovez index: 5890.0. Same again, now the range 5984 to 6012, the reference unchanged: 6002.0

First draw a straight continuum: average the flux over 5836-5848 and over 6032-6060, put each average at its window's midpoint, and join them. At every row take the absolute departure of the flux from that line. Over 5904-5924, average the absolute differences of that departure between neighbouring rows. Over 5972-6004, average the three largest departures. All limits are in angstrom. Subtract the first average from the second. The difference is 0.03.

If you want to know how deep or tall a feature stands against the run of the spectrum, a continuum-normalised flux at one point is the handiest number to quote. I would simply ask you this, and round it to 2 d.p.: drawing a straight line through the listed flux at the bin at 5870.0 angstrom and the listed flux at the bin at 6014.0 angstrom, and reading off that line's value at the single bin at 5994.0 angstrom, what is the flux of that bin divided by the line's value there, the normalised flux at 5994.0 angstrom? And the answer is 1.04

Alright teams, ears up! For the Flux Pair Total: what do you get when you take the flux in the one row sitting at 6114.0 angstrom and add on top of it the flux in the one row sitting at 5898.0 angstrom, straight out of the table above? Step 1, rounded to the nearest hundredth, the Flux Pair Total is 2.39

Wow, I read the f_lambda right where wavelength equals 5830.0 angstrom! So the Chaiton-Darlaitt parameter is 1.369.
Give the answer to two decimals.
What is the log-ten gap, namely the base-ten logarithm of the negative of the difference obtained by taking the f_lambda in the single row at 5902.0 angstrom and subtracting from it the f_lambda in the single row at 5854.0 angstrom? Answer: -1.19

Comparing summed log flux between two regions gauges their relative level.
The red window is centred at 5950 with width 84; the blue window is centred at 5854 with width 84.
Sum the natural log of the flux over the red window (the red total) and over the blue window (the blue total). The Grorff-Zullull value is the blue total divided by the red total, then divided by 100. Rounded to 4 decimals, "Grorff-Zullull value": 0.0089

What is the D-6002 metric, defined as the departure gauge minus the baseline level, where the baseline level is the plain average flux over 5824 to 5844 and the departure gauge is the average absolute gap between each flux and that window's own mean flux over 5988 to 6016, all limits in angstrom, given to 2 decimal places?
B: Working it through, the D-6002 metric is -1.39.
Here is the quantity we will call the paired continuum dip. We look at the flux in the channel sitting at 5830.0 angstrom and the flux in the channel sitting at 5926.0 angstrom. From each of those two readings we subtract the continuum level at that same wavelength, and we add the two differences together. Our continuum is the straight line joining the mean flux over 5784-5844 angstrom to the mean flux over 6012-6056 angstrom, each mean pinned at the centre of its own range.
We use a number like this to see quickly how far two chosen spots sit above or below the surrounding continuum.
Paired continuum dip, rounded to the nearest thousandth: -0.045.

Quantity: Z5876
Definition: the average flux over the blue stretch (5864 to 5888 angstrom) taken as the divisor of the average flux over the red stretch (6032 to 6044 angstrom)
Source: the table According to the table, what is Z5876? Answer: 1.028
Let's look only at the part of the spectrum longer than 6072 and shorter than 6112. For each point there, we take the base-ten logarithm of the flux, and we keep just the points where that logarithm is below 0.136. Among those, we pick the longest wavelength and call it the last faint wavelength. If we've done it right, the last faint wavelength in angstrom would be 6110.0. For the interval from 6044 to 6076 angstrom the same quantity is 6066.0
